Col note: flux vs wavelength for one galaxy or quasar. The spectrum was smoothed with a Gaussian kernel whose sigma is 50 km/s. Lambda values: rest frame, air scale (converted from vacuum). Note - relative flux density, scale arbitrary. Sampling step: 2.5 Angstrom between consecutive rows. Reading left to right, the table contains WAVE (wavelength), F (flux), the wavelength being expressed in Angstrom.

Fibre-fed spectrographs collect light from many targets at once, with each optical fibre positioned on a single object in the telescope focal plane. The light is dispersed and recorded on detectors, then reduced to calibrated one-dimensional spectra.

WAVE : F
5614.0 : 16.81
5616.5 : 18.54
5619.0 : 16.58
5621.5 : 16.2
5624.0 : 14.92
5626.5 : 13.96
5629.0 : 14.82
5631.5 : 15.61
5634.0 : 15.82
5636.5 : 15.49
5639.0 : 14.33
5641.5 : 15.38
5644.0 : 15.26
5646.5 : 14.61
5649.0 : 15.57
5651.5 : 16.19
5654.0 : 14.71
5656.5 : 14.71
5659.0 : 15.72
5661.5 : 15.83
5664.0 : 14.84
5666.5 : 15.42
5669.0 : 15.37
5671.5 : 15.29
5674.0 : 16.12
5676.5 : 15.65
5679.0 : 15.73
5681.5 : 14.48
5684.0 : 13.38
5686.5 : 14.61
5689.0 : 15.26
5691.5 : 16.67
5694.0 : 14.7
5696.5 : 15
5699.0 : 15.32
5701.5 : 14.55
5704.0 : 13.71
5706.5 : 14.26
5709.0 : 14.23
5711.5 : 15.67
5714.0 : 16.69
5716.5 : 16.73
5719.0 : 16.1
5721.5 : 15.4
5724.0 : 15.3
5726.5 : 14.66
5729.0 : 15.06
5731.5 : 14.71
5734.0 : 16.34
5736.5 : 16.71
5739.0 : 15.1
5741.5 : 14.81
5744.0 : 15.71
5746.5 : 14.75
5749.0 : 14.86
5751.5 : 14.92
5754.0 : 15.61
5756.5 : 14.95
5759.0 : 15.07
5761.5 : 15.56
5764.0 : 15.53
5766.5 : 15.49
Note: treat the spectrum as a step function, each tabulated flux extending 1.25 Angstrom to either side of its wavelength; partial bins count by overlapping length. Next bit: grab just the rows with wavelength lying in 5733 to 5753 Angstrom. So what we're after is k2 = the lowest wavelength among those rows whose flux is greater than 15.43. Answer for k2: 5734.0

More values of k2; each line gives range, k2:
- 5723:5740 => 5734.0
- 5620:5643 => 5621.5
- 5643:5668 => 5649.0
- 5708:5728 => 5711.5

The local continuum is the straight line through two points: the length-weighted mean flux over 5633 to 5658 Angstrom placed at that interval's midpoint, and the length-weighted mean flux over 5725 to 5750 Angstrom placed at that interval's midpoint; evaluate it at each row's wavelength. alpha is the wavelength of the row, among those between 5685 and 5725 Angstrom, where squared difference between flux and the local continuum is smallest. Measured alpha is 5689.0 Angstrom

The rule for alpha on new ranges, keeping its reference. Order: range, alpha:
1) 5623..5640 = 5624.0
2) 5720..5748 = 5724.0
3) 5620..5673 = 5644.0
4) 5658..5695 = 5689.0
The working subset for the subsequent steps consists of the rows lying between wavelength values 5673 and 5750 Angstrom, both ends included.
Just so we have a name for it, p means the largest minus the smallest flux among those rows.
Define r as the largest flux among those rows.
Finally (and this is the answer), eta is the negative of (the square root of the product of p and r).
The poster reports -7.5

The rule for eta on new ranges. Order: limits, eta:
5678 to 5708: -7.4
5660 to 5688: -6.6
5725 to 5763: -5.9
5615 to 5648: -9.2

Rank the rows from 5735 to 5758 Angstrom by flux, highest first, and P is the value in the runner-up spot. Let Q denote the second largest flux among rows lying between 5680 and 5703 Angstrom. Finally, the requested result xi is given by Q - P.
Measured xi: -0.39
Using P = 15.71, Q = 15.32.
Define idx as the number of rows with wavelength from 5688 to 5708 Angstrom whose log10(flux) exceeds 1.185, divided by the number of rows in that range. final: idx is 0.25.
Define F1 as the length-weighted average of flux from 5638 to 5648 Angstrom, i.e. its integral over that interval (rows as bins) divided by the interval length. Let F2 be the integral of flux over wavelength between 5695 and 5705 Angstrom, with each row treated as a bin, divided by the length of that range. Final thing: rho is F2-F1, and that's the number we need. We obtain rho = -0.3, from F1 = 14.93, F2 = 14.7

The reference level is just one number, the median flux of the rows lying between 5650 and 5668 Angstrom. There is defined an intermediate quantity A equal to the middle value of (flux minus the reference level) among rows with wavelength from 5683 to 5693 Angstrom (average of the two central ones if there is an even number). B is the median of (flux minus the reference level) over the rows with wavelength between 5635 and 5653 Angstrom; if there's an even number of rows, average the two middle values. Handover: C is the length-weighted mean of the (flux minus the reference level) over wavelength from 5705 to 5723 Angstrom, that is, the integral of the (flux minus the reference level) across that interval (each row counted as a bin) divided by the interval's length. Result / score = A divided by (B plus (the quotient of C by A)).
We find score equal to 1.5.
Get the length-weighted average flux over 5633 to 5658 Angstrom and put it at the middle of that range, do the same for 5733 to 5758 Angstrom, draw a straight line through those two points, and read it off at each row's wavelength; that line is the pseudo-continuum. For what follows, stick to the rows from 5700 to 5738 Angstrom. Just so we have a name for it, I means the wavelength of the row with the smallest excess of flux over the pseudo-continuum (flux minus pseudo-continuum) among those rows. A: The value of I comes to 5704.0 Angstrom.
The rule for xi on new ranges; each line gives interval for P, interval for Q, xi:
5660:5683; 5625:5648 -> -0.22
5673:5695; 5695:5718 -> 0.57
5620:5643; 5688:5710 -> -0.50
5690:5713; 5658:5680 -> 0.16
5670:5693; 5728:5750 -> 0.22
